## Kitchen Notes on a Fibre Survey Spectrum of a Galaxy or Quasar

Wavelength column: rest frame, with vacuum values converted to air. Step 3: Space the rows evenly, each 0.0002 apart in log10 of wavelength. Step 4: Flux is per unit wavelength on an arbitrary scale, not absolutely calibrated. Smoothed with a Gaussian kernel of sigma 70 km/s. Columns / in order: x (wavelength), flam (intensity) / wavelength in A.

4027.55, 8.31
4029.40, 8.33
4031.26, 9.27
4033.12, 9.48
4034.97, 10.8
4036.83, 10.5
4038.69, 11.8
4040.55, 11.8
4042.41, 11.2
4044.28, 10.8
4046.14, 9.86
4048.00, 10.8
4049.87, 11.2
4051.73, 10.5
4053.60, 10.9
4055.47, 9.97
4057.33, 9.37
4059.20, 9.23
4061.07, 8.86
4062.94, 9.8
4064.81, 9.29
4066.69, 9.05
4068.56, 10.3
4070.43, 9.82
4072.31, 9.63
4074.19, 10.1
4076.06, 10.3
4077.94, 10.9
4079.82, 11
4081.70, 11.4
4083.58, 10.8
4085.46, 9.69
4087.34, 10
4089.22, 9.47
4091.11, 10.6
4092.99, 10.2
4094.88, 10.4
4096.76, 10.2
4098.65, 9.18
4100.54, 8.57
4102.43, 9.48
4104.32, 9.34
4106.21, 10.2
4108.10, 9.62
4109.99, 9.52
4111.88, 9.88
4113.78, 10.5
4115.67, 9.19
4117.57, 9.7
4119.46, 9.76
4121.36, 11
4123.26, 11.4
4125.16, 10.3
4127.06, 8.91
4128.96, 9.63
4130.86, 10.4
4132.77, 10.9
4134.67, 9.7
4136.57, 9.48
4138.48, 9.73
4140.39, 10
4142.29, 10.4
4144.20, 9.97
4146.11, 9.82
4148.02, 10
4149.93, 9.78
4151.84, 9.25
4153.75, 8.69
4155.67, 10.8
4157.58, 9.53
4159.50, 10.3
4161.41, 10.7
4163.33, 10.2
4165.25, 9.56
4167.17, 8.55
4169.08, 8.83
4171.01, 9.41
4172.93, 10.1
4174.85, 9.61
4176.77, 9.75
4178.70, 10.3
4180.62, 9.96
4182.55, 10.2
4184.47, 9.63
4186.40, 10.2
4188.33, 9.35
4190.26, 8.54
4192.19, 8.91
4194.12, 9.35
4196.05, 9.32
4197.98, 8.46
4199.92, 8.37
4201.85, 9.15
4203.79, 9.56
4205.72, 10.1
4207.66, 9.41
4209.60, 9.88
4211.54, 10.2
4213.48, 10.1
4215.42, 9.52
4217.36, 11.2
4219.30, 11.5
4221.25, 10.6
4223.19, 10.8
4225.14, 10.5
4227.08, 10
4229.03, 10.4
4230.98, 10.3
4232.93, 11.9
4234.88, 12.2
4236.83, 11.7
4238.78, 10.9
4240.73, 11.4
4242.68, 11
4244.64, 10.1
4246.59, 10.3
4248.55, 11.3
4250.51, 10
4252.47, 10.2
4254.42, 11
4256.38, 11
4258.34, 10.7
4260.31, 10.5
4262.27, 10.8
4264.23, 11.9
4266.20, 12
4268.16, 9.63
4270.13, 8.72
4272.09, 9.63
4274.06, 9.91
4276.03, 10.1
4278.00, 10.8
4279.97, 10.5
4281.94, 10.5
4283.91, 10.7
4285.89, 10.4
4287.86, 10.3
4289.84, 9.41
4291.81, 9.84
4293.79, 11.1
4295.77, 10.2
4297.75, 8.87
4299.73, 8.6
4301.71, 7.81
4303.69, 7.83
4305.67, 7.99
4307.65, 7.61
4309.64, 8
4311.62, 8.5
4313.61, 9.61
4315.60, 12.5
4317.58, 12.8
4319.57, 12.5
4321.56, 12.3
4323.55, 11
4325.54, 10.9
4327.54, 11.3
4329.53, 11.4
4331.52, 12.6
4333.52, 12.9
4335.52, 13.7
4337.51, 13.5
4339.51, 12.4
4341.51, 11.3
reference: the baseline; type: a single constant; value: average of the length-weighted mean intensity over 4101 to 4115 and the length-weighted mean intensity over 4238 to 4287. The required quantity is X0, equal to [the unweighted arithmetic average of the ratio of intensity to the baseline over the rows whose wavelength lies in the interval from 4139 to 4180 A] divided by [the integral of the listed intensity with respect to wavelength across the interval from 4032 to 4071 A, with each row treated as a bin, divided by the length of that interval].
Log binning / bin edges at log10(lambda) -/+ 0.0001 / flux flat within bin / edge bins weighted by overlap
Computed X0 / 0.094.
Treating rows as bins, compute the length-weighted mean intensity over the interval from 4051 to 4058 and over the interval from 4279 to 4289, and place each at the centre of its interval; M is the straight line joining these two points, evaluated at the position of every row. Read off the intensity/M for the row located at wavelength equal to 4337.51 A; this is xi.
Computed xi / 1.28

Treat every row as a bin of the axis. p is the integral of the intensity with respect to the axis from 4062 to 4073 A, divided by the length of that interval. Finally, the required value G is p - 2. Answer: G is 7.6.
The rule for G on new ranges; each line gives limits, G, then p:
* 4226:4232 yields 8.3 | 10.3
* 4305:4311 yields 5.9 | 7.9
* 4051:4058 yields 8.2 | 10.2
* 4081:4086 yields 8.7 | 10.7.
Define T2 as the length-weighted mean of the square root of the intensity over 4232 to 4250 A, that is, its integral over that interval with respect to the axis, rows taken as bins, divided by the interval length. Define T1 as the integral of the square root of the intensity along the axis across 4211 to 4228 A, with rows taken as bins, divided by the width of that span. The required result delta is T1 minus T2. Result -0.10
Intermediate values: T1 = 3.24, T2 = 3.34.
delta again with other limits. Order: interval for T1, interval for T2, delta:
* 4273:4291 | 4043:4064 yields 0.03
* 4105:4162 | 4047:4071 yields 0.01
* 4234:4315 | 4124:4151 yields 0.02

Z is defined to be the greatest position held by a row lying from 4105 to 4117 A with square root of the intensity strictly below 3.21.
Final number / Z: 4115.67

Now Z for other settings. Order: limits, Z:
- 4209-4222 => 4215.42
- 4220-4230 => 4227.08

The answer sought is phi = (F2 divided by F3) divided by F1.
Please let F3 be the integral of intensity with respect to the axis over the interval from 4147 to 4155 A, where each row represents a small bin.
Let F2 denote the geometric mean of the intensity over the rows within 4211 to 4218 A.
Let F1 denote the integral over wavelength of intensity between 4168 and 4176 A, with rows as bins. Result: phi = 0.0018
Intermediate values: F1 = 76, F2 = 10.2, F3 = 76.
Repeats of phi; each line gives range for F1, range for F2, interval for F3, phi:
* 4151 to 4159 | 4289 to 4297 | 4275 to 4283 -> 0.0016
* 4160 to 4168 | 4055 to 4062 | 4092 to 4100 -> 0.0015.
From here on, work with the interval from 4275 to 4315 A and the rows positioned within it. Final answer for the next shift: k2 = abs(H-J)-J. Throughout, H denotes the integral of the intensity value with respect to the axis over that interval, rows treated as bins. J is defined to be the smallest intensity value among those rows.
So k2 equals 363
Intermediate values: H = 378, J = 7.61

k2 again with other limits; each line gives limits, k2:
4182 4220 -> 349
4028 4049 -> 201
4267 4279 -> 101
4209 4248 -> 400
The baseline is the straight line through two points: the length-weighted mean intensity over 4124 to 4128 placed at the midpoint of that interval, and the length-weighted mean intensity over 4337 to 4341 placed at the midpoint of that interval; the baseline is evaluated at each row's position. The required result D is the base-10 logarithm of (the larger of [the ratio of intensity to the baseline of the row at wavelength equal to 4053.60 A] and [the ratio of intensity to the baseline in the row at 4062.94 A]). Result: 0.098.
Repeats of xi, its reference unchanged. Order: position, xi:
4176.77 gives 0.94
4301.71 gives 0.75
